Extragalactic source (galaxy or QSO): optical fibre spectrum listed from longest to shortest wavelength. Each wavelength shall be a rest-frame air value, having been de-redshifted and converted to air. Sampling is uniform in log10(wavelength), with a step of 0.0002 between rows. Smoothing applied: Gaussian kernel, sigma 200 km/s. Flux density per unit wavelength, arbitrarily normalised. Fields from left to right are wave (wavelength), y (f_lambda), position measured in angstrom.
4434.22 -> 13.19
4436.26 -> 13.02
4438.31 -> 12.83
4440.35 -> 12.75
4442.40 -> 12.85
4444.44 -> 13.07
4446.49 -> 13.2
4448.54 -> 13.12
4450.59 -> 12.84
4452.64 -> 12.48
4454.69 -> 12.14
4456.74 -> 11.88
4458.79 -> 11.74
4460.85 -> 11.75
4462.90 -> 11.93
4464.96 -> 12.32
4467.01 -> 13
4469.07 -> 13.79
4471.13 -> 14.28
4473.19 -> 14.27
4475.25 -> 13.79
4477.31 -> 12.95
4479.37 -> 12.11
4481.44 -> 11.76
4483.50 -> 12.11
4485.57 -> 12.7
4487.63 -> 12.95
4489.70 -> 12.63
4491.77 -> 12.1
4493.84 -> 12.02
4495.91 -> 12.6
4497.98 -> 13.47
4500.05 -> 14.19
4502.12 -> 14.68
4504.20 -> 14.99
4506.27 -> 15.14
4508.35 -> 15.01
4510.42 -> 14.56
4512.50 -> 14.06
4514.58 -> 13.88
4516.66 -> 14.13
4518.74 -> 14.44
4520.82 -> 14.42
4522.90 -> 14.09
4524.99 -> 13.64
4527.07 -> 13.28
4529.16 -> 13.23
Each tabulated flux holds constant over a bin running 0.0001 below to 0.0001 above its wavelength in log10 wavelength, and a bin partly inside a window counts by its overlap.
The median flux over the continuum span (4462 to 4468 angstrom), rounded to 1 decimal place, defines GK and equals 12.3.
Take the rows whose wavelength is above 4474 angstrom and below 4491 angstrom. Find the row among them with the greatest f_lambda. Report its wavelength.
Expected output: 4475.25 angstrom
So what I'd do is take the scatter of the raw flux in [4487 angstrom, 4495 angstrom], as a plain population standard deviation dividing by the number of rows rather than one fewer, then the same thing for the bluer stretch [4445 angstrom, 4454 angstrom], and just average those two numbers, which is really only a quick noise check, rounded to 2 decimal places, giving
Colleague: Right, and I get 0.33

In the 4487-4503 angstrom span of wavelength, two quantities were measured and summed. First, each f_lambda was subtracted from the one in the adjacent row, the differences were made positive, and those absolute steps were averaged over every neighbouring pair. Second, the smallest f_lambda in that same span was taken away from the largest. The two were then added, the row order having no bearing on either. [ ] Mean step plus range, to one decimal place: 3.2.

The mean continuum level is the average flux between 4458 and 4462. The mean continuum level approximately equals 11.7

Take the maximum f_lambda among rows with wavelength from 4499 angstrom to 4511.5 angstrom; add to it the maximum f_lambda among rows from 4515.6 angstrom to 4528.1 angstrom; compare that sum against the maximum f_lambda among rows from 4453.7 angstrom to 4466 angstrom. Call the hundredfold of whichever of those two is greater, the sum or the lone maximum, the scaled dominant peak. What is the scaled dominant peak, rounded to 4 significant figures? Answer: 2958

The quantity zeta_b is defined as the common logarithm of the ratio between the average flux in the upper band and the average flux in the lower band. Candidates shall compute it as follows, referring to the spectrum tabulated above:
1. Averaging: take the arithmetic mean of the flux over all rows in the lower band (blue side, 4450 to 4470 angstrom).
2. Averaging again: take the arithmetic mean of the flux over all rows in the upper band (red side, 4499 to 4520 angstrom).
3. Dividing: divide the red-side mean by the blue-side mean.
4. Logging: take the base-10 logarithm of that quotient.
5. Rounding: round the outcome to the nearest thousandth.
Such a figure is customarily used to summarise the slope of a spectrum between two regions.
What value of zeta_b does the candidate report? 0.069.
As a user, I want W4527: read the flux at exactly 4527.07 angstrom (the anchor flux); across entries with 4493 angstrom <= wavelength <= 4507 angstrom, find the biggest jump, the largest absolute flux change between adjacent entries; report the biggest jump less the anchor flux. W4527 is -12.4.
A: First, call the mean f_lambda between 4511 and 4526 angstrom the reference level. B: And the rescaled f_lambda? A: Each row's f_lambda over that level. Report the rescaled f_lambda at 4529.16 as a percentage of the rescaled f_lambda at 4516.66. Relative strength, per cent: 94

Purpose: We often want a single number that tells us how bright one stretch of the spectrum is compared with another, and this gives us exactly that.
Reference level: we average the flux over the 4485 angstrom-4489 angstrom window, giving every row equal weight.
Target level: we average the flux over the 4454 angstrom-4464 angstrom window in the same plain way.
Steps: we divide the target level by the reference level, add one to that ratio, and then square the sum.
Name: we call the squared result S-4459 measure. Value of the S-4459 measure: 3.71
